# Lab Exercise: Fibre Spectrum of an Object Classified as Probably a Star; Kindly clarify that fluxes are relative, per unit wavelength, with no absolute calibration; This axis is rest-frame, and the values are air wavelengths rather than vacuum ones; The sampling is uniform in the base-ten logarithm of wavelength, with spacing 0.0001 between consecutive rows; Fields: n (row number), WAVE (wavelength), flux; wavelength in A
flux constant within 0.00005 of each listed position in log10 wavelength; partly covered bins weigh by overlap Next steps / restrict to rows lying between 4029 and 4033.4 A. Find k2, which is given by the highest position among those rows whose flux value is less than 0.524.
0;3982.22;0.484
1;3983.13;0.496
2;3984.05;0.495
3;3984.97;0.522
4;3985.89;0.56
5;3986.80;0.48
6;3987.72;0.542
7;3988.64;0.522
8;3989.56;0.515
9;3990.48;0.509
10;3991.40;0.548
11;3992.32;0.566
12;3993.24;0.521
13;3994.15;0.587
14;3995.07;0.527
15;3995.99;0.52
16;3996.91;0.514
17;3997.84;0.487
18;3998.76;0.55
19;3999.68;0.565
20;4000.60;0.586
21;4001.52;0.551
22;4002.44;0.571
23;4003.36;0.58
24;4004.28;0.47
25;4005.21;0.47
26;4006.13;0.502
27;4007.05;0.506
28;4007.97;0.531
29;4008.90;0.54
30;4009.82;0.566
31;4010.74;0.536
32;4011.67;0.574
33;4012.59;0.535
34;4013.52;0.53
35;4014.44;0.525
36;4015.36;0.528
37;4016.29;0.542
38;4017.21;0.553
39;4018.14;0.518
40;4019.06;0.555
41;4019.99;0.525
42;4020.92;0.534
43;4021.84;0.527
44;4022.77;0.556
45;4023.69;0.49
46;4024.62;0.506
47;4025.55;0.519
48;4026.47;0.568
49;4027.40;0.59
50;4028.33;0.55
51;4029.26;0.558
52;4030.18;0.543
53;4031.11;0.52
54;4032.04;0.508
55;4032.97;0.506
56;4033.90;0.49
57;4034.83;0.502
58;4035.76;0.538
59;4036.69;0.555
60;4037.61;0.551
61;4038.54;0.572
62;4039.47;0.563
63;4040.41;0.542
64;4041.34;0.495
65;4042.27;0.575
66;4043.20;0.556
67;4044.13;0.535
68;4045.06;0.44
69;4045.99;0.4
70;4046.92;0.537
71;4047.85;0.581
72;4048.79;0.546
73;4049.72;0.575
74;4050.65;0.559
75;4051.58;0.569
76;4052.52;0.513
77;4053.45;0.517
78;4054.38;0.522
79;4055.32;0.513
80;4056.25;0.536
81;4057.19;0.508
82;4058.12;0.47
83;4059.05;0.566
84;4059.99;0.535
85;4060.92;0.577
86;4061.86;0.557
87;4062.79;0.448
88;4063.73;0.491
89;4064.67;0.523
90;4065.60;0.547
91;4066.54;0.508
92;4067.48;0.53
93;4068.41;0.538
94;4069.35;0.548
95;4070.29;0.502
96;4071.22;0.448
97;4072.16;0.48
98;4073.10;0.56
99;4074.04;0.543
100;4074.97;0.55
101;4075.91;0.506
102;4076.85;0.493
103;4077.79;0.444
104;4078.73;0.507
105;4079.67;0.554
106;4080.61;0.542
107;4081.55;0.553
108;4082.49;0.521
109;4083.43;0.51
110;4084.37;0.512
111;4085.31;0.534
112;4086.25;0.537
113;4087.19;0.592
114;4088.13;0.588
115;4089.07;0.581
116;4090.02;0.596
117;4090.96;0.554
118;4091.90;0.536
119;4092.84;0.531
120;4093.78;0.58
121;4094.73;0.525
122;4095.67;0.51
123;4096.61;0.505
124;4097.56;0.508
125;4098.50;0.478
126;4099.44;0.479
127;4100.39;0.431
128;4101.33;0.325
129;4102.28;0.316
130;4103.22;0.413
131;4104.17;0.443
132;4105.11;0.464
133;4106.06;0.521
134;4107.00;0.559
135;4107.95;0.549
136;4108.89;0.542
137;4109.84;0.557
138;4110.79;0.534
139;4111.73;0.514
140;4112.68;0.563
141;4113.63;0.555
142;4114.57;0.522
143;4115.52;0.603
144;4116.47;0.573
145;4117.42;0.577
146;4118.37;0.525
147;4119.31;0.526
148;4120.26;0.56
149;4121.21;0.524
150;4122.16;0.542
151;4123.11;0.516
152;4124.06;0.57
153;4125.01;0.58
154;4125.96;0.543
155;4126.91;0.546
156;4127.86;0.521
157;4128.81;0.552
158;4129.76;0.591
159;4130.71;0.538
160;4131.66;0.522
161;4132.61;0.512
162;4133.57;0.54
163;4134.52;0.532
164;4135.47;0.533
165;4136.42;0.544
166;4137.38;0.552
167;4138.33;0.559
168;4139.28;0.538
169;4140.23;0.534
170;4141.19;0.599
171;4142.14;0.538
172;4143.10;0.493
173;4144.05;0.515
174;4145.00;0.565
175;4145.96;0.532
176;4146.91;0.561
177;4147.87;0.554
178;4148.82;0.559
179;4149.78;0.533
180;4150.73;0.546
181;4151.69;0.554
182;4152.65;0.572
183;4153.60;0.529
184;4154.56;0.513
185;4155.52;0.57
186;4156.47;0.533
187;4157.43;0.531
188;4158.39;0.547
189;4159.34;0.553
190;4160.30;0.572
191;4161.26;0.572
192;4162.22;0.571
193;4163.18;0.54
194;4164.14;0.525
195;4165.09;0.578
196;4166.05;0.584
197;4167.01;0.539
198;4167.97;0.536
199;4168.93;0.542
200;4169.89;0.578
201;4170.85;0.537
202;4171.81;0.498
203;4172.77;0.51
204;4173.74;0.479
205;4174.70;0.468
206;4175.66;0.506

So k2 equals 4032.97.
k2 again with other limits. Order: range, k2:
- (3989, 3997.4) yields 3996.91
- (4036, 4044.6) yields 4041.34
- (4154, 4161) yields 4154.56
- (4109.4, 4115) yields 4114.57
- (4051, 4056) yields 4055.32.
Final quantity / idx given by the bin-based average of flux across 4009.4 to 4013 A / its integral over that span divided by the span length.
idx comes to 0.553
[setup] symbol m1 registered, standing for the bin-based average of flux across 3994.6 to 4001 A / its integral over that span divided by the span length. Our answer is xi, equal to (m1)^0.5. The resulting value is 0.731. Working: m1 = 0.535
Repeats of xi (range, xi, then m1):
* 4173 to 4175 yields 0.690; 0.477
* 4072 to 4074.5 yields 0.730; 0.533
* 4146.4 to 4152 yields 0.742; 0.551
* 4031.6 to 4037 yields 0.718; 0.515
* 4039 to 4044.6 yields 0.737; 0.544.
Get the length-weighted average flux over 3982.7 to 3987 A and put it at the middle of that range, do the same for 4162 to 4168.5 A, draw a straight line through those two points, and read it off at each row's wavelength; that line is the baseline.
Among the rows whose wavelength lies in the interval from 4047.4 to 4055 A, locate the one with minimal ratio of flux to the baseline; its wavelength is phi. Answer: 4052.52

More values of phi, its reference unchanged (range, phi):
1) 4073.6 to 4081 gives 4077.79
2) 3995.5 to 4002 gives 3997.84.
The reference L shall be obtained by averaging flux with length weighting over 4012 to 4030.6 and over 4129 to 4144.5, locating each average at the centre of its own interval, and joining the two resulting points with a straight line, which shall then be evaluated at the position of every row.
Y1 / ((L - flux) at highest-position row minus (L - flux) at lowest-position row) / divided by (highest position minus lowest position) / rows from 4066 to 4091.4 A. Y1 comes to -0.0019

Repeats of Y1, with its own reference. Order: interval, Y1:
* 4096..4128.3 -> -0.0005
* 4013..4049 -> -0.0004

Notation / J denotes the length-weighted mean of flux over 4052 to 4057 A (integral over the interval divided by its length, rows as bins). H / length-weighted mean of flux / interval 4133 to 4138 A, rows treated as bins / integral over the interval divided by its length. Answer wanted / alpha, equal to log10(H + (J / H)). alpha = 0.177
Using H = 0.540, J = 0.519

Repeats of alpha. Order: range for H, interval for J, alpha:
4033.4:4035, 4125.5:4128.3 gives 0.199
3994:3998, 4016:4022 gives 0.190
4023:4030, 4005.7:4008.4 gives 0.173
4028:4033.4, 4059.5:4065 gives 0.180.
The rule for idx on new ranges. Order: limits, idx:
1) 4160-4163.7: 0.562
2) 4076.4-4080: 0.497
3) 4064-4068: 0.526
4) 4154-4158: 0.536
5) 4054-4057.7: 0.518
